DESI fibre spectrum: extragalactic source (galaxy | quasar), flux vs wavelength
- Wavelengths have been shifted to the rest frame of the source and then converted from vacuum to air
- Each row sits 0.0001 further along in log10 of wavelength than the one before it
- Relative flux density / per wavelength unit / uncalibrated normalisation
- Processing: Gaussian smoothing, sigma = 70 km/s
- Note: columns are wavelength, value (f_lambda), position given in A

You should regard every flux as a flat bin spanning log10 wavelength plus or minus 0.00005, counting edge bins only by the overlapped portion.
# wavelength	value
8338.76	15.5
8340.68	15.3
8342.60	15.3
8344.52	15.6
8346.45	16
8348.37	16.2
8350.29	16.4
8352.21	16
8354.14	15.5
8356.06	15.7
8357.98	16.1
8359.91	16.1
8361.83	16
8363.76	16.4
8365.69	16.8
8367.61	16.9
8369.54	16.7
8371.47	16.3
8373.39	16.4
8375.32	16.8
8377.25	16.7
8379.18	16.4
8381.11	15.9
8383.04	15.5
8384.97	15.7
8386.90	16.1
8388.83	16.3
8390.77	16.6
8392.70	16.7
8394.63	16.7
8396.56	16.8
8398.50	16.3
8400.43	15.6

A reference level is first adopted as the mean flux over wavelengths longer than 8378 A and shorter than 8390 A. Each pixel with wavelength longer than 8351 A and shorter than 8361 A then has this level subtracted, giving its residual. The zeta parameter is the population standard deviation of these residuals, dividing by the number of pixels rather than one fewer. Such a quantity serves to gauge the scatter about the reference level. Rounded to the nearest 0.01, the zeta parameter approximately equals 0.24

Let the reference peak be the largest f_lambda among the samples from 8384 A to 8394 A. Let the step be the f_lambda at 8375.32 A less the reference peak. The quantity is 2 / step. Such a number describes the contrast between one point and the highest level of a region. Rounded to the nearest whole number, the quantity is 20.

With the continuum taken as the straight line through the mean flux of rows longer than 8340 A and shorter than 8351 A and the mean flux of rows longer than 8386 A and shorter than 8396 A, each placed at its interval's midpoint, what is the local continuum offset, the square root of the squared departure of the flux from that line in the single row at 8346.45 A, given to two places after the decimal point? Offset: 0.19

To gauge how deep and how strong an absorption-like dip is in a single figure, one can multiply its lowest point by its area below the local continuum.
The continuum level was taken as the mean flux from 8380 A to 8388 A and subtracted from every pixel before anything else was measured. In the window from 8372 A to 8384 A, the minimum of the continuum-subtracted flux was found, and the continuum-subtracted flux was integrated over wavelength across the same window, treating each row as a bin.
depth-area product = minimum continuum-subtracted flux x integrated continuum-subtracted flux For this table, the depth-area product -2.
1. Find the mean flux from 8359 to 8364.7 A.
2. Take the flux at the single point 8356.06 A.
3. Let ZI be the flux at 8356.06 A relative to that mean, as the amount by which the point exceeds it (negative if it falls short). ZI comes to -0.47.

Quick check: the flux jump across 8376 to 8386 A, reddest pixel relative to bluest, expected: -1.0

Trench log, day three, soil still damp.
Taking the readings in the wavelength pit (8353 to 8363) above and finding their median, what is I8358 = 16.0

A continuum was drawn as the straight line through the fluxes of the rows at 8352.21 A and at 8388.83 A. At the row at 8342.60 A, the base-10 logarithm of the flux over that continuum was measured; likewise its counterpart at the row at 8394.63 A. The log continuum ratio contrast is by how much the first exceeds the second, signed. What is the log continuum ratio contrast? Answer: -0.027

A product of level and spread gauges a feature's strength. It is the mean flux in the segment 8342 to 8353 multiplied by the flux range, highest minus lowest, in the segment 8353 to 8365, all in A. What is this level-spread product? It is 14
